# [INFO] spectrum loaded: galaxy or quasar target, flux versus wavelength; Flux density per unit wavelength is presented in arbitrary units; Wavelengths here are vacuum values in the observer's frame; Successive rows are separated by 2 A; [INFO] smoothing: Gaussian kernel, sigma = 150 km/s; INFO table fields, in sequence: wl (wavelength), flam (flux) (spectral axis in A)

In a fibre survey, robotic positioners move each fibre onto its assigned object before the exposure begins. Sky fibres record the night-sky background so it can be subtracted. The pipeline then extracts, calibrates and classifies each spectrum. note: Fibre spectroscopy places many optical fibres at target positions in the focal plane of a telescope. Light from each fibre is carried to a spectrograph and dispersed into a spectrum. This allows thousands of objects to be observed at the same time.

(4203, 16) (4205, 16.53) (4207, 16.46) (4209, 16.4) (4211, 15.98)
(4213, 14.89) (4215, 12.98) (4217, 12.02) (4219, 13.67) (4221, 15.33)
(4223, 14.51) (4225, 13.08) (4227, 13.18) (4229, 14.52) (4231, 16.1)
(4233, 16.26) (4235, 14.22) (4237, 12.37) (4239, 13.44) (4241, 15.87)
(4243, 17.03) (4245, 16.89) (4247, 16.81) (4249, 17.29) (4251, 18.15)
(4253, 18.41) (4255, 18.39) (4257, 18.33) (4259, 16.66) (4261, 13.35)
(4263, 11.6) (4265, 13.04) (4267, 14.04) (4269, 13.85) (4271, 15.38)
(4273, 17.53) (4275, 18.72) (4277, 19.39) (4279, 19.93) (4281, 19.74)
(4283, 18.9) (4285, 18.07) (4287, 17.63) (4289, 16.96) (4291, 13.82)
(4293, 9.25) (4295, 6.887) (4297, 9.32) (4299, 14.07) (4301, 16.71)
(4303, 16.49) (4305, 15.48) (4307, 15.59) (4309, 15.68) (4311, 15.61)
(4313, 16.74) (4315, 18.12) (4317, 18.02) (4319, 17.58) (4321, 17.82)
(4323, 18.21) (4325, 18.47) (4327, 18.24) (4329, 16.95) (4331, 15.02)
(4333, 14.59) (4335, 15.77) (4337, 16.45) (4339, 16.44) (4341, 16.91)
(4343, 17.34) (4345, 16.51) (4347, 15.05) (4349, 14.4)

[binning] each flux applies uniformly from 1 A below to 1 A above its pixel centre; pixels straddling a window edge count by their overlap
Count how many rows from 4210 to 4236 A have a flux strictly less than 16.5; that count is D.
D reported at 13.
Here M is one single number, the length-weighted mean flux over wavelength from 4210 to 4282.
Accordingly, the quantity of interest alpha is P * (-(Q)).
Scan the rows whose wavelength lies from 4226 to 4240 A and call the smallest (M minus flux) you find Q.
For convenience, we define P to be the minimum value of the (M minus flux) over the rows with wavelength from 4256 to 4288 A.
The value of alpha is -3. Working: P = -4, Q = -0.6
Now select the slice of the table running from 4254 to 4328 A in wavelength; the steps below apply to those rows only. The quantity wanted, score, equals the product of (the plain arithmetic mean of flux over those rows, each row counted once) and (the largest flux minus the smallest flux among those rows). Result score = 209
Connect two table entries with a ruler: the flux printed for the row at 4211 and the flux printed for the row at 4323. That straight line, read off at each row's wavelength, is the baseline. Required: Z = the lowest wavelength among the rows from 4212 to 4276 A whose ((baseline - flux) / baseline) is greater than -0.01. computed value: 4213 A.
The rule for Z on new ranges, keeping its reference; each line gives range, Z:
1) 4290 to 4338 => 4291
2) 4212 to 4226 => 4213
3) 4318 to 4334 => 4319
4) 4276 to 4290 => 4287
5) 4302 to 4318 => 4303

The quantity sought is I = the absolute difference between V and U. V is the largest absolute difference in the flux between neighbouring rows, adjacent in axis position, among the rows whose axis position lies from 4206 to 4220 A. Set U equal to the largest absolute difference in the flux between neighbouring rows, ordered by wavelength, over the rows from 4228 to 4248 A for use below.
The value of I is 0.5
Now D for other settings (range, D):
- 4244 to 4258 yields 0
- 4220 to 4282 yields 17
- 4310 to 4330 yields 1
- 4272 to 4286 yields 0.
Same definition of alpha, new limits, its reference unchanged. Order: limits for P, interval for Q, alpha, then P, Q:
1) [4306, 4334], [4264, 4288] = -12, -3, -4.3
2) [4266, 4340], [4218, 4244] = -6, -4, -1.4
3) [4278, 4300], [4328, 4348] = -7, -4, -1.7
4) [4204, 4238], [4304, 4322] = -2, -1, -2.5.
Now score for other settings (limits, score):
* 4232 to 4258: 99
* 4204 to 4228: 66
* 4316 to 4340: 66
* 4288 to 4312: 139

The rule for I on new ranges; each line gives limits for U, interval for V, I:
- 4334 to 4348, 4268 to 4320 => 3.3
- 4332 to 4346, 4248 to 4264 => 2.1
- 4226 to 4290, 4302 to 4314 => 2.2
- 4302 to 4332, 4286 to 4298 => 2.6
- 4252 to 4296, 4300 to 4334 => 2.6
